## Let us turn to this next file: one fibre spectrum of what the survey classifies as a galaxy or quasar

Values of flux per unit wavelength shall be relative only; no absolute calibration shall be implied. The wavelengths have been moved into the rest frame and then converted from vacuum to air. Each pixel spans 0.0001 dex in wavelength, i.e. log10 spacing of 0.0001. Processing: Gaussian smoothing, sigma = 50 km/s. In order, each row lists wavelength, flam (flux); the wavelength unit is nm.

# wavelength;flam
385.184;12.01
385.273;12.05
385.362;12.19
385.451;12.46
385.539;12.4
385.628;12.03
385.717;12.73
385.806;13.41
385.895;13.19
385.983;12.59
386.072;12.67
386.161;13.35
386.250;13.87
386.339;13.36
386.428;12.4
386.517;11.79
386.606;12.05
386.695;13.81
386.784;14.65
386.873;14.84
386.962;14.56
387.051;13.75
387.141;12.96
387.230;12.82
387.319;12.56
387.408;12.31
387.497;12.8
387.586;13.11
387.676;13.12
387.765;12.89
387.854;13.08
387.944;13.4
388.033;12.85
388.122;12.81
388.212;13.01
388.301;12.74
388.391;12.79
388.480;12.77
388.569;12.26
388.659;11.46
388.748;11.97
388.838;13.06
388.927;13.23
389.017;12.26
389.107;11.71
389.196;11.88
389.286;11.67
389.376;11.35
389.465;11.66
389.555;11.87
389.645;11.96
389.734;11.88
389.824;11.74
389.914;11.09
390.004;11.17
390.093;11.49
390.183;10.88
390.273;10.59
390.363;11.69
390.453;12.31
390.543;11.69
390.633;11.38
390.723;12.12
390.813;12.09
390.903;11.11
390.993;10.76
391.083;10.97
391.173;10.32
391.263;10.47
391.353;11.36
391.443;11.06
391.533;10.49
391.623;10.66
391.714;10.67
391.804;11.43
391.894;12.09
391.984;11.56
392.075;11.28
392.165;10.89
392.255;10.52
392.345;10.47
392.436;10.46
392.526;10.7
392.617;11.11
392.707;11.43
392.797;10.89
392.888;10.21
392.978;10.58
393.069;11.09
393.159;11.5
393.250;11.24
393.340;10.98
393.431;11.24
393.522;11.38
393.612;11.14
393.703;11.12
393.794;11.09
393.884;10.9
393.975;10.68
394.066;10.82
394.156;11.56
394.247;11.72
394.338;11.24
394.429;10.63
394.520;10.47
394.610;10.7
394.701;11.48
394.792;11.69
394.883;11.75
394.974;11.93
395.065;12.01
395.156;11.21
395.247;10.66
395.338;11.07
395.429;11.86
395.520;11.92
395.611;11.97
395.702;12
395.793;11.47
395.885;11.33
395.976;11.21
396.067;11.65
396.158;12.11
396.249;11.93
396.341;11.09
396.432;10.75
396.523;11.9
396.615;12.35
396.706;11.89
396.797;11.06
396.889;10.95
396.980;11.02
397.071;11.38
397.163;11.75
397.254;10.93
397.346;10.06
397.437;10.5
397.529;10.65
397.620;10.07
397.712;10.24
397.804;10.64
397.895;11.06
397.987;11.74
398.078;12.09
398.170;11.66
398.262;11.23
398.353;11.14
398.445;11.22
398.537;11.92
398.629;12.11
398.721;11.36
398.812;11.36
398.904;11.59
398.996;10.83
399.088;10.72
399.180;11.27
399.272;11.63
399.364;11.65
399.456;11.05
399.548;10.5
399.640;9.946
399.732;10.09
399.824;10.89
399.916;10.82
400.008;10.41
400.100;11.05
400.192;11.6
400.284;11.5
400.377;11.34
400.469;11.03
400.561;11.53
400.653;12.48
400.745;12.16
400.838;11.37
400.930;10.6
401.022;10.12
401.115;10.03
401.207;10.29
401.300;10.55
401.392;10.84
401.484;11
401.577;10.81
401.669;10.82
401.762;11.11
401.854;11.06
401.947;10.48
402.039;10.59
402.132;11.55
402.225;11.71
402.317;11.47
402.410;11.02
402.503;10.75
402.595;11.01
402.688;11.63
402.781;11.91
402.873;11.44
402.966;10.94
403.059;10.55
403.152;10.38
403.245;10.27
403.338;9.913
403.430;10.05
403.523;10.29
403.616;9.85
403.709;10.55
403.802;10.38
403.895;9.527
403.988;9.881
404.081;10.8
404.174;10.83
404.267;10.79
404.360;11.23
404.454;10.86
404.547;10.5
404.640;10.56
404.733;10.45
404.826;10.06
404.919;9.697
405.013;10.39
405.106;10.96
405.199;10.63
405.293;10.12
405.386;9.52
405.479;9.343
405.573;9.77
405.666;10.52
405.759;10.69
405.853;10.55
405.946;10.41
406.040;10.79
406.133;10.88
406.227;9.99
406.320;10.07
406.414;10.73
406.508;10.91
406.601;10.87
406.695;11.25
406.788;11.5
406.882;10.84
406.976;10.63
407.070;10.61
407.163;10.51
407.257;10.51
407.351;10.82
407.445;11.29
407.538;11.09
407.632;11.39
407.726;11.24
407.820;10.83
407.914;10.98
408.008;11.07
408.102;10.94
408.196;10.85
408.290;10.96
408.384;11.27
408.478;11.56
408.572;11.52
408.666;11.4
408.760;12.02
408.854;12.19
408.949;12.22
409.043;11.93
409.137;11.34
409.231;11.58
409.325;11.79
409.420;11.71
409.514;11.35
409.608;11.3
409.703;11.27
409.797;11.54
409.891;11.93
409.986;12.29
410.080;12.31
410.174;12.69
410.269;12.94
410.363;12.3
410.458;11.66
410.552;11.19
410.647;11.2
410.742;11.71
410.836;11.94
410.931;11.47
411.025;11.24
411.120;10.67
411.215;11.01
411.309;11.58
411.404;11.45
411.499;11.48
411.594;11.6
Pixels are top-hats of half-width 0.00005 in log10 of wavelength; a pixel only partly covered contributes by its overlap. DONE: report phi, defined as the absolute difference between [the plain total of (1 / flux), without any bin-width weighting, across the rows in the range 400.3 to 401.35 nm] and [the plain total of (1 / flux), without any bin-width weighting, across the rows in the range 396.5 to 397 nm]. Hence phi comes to 0.48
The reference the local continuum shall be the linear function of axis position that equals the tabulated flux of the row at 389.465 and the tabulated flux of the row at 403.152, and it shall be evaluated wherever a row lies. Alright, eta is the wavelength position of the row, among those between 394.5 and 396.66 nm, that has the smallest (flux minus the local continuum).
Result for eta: 394.520 nm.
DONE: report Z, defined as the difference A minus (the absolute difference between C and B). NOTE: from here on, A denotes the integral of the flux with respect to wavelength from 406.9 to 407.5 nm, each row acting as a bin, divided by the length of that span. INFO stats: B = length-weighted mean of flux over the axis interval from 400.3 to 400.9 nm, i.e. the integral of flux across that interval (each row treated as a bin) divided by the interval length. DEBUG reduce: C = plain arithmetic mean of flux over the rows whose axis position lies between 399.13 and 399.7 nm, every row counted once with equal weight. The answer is 10.1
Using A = 10.75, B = 11.61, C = 11.0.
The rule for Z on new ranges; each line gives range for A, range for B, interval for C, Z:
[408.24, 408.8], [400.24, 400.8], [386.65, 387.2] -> 9.0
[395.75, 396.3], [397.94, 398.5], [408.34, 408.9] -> 11.5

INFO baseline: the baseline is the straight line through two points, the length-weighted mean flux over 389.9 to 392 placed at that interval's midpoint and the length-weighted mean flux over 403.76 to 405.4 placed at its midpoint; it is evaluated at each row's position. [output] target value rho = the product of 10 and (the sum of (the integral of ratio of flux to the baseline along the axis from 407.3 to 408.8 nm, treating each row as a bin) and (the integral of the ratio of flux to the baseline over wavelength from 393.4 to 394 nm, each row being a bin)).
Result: 22.5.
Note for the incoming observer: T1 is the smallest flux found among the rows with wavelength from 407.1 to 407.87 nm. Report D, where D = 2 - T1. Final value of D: -8.51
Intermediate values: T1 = 10.51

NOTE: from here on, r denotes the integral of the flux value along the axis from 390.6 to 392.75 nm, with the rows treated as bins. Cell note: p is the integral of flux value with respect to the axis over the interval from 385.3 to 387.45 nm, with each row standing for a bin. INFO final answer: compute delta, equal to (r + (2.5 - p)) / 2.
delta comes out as -0.9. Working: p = 28.0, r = 23.8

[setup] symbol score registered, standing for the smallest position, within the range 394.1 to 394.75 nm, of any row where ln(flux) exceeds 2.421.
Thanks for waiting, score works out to 394.156 nm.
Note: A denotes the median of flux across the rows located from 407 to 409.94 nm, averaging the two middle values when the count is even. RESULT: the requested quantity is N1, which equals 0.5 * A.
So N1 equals 5.65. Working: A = 11.3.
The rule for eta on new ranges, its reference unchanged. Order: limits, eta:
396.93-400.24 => 397.346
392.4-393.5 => 392.888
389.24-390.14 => 389.914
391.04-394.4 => 391.173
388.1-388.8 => 388.659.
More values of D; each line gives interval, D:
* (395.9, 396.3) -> -9.21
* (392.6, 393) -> -8.21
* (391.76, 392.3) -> -8.52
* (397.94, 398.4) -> -9.14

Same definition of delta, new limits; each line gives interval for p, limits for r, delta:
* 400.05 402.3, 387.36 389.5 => 2.2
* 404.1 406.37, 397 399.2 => 1.7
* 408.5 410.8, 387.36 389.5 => 1.1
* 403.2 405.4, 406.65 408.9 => 2.4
